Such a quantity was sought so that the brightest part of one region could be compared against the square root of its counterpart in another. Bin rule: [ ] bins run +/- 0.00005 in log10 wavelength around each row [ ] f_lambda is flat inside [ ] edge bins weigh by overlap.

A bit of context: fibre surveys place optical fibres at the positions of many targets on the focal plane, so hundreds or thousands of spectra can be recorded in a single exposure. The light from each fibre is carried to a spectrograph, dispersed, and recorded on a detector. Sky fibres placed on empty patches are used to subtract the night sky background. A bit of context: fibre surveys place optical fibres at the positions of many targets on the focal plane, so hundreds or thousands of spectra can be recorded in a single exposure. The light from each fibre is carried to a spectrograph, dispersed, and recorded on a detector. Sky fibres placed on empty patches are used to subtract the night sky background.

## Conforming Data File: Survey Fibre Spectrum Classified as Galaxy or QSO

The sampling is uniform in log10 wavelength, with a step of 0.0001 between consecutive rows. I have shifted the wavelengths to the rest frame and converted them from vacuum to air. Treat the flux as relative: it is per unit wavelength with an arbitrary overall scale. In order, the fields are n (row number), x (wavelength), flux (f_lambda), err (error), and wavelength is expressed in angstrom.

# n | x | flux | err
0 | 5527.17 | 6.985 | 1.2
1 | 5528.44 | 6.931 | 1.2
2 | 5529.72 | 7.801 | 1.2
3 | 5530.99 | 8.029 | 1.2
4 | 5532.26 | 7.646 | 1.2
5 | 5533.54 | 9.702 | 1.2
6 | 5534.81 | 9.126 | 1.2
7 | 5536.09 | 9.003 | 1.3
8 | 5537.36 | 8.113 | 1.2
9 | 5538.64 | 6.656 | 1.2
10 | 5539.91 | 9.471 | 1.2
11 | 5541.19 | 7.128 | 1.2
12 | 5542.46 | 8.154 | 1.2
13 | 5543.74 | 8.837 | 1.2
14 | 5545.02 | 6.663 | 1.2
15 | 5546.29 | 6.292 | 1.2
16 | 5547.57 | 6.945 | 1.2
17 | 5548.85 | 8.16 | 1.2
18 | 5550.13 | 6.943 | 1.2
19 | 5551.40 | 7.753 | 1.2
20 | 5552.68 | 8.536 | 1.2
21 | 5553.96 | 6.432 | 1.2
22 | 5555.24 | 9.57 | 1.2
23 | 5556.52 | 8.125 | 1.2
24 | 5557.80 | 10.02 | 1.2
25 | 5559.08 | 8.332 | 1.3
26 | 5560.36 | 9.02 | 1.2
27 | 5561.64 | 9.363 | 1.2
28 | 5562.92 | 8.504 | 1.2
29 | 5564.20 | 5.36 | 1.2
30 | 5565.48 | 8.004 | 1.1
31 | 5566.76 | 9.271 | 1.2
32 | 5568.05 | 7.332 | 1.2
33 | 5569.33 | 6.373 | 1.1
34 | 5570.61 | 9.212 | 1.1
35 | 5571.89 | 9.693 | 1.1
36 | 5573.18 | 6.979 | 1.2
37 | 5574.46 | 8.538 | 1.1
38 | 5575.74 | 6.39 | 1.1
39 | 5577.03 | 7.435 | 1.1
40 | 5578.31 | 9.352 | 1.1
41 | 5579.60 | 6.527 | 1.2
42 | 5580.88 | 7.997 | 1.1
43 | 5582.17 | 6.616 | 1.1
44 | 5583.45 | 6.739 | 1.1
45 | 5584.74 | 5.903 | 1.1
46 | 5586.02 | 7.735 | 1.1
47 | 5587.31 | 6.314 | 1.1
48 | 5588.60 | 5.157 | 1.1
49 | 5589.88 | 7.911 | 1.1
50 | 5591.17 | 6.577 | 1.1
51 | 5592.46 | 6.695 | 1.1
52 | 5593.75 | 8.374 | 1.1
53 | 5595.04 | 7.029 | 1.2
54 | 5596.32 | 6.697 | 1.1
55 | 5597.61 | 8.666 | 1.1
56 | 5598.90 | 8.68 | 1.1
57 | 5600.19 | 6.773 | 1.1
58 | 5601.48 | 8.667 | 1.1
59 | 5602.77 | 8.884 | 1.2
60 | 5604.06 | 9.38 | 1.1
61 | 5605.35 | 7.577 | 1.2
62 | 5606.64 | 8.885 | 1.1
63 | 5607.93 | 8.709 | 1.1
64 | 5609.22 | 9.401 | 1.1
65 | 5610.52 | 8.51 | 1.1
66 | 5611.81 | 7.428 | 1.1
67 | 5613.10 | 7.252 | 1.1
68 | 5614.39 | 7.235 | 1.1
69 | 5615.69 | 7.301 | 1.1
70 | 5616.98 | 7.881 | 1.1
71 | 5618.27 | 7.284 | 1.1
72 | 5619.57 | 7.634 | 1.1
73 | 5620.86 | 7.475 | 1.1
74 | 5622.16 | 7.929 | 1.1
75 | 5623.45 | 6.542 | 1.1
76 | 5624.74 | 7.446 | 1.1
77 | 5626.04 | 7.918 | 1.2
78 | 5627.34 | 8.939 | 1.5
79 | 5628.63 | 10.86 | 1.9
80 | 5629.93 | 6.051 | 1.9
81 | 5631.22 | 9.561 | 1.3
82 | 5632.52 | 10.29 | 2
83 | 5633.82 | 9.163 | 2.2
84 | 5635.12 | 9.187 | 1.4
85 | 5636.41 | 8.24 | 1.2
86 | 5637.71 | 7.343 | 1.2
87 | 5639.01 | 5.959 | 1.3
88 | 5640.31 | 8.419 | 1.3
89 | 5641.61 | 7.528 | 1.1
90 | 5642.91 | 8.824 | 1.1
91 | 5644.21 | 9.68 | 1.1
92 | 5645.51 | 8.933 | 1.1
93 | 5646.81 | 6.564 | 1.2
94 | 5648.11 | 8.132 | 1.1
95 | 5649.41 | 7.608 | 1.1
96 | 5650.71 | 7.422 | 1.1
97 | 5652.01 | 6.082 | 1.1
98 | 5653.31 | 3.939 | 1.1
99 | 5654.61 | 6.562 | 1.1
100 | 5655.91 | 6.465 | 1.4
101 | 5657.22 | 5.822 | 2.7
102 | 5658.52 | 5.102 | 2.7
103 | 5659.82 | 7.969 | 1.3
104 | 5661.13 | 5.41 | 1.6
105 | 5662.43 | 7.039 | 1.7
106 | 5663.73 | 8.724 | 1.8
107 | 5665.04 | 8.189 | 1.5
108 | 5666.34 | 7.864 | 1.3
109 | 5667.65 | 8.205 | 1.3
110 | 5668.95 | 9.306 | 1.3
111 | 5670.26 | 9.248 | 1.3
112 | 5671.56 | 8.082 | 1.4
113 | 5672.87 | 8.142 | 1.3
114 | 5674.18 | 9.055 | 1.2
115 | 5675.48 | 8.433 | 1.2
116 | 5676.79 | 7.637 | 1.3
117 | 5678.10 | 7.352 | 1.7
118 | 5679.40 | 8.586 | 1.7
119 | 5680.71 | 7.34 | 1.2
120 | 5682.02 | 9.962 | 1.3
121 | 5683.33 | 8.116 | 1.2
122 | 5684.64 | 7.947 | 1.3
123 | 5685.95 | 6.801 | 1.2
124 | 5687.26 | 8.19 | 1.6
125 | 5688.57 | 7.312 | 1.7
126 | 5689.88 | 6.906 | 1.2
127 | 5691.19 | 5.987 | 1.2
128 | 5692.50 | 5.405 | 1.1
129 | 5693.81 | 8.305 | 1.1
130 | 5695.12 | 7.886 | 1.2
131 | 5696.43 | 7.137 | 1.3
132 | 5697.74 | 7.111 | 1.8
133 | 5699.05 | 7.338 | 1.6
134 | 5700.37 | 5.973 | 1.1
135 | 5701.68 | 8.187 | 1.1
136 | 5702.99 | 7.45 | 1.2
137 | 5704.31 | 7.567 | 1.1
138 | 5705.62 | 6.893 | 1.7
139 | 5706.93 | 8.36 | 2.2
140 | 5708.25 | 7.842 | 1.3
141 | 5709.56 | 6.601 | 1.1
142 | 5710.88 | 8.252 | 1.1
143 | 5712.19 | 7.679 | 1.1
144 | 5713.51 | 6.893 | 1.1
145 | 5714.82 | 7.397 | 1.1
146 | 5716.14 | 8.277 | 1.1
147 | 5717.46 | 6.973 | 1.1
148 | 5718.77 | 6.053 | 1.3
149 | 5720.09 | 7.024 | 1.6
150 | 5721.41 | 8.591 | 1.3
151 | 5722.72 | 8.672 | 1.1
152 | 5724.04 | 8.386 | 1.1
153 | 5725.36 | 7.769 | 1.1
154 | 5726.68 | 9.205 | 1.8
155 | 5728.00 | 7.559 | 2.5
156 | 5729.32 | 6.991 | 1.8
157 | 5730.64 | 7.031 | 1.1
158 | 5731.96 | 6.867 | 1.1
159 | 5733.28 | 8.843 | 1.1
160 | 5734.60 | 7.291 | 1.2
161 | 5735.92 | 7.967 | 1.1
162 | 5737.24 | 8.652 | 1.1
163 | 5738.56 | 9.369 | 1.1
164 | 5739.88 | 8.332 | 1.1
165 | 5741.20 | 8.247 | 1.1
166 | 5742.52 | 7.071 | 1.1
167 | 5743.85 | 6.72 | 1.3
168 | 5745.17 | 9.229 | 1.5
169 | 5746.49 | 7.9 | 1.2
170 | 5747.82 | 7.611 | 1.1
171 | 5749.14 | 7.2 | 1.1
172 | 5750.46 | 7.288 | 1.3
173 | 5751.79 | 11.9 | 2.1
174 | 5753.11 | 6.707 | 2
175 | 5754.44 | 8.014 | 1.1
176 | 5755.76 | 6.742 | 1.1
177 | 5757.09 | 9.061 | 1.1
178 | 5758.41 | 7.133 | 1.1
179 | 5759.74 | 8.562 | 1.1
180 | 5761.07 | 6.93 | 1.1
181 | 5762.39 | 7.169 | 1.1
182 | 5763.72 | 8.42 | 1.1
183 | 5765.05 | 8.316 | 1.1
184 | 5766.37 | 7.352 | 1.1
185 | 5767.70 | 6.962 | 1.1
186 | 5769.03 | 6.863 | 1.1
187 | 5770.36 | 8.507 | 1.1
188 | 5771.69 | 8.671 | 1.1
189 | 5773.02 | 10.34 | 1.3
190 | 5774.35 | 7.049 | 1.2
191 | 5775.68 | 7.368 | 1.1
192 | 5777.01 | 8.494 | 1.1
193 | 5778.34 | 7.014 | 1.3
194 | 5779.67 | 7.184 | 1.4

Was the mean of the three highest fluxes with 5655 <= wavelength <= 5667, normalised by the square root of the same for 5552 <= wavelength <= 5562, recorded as 2.67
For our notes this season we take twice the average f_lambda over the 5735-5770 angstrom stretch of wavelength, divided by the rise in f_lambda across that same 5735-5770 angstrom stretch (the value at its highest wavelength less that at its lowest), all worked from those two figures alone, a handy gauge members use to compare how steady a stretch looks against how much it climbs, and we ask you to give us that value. -14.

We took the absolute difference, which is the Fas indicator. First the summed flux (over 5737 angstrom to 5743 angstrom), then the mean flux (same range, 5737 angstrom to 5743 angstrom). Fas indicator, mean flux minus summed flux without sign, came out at 33.3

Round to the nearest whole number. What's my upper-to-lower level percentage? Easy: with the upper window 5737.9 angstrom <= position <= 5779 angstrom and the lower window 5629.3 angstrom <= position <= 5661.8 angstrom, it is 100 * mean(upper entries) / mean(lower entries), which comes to 107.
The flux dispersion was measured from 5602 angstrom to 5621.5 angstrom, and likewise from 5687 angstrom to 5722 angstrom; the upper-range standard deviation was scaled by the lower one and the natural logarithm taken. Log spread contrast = 0.0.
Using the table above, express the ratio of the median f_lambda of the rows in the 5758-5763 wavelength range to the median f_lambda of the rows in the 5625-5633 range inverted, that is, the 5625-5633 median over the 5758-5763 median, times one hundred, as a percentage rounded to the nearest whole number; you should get 129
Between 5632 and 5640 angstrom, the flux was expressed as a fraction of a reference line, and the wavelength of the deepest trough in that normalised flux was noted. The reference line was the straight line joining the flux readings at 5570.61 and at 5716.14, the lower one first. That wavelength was 5639.01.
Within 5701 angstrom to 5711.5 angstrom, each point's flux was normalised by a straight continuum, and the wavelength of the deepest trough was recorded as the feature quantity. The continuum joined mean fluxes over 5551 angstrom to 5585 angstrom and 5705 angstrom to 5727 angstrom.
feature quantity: 5709.56 angstrom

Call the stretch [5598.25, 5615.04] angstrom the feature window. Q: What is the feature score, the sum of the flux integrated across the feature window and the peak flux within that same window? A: 148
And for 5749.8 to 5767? 149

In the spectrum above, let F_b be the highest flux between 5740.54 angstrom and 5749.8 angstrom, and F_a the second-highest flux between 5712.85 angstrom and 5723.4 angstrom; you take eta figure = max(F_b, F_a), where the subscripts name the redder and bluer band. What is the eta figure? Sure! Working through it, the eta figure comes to 9.2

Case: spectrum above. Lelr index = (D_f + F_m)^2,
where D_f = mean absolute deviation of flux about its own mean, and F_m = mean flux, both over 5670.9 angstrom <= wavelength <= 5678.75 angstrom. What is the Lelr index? 73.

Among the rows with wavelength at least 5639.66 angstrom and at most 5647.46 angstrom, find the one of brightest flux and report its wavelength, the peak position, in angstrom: 5644.21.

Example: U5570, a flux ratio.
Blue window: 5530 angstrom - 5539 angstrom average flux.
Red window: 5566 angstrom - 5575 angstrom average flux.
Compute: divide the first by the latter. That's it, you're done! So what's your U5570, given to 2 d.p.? 1.02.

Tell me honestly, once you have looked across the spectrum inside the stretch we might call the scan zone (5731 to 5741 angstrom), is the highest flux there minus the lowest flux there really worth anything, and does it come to 2.5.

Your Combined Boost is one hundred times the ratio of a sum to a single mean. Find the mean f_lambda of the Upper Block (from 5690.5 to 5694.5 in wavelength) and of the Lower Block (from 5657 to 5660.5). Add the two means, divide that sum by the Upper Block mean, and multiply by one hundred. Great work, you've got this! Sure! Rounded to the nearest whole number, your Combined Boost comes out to 196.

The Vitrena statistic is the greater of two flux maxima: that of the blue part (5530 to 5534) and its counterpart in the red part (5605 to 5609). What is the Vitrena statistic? 9.70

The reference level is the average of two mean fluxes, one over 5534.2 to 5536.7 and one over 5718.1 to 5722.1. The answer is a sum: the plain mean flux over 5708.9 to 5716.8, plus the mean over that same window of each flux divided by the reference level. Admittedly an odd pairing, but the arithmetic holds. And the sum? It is 8.44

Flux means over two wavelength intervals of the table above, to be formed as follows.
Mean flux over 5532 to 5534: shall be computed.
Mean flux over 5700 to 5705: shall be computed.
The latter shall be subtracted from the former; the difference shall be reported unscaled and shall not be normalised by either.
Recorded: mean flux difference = 1.4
